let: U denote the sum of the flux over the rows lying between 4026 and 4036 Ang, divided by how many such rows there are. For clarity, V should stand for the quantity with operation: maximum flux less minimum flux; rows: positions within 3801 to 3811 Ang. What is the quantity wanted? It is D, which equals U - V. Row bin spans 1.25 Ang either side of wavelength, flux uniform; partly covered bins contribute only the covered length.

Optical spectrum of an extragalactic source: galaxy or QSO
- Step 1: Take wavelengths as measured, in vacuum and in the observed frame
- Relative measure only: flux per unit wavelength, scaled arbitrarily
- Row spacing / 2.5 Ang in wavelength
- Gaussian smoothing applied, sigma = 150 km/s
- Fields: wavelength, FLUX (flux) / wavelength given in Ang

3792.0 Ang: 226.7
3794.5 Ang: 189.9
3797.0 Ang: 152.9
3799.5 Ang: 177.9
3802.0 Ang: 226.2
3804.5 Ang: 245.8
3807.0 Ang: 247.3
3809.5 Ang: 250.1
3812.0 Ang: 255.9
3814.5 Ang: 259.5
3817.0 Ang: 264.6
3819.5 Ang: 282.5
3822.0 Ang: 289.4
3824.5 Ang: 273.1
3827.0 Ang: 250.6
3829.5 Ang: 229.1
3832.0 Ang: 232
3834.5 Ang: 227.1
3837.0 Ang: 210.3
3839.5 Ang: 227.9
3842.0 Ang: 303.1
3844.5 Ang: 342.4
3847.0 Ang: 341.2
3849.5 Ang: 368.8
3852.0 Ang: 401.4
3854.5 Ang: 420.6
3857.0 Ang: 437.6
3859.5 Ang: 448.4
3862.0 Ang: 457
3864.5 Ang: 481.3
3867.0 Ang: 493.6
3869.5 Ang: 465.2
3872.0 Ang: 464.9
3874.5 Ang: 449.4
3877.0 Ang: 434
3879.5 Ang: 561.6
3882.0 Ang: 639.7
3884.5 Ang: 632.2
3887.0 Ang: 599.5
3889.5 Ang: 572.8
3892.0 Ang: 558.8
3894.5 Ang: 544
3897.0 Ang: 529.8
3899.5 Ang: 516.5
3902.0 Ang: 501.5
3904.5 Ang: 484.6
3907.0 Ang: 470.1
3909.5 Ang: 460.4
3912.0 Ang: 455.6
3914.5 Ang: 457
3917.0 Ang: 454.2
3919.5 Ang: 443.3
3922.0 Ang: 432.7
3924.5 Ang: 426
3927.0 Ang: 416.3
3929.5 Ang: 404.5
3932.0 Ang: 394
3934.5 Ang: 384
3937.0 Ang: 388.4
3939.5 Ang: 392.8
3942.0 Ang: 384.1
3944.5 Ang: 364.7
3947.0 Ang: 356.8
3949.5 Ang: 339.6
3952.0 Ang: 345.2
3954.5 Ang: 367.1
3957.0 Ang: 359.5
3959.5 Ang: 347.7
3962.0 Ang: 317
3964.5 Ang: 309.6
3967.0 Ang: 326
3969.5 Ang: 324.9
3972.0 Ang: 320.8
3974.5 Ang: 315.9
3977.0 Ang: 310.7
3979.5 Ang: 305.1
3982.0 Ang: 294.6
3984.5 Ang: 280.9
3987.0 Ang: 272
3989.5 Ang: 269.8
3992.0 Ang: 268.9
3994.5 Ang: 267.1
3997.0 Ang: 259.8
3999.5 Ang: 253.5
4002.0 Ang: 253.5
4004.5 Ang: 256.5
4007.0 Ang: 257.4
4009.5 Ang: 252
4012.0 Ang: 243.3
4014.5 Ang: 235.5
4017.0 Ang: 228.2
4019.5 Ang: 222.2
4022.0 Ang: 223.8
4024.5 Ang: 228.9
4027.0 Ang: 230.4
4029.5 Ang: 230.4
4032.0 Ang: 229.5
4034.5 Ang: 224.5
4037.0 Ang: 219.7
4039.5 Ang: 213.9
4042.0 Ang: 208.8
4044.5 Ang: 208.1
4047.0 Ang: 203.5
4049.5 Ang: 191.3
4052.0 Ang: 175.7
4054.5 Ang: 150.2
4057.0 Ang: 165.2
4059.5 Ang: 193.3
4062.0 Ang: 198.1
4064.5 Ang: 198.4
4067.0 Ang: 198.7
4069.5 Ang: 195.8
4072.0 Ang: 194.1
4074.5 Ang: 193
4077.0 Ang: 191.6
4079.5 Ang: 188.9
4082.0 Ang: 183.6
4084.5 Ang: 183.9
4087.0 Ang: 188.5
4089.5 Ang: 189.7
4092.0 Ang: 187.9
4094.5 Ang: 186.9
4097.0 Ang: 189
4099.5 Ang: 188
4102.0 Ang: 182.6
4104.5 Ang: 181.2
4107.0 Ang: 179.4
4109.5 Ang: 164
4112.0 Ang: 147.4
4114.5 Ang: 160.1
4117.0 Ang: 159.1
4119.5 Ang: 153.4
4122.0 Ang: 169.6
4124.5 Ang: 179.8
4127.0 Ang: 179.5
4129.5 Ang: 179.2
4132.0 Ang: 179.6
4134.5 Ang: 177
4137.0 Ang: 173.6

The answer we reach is 205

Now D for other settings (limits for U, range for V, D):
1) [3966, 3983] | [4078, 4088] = 309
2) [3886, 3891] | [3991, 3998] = 577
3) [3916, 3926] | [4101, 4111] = 420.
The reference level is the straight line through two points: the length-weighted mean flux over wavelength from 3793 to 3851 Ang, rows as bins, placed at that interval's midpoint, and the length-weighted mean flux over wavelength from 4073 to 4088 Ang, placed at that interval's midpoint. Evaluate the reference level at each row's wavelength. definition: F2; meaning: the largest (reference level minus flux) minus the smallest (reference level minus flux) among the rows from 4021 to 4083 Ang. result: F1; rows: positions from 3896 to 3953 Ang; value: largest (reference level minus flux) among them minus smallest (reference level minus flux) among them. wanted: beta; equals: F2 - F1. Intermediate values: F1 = 177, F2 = 74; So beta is -103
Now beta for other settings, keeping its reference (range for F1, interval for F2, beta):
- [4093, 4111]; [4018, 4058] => 52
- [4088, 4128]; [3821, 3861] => 206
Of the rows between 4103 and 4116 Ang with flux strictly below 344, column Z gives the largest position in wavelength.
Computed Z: 4114.5 Ang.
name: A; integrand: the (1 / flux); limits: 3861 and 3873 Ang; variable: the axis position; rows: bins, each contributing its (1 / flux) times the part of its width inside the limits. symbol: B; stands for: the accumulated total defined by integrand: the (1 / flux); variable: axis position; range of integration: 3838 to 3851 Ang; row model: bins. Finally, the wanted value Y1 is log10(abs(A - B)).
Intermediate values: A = 0.03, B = 0.04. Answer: -1.77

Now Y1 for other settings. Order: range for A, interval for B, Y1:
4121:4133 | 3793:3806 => -3.17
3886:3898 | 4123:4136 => -1.29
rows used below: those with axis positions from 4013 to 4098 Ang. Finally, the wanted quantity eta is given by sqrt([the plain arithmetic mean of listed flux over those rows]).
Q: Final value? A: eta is 14.2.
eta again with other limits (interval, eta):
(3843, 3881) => 20.9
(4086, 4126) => 13.2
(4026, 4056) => 14.4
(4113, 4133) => 13.0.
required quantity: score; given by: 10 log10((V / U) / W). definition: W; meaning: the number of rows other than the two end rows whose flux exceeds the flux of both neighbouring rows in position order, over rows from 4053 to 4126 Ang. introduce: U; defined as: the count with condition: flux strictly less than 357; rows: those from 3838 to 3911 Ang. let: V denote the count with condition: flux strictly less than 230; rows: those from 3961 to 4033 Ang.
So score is -5.05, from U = 4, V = 5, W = 4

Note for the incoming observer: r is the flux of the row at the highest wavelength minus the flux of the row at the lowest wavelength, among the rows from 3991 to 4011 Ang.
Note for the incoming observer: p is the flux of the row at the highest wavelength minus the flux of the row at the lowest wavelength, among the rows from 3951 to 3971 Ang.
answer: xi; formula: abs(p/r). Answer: 1.2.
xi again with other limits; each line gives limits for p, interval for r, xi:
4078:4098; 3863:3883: 0.0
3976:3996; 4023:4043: 2.2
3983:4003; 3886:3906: 0.2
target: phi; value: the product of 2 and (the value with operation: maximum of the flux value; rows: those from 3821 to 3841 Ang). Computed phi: 579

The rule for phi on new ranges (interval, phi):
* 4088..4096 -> 379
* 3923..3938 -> 852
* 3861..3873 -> 987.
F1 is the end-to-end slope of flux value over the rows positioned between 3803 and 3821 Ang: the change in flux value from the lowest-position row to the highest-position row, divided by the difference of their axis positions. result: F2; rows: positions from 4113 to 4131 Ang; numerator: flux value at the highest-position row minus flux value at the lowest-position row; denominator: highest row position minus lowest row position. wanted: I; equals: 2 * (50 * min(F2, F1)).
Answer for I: 127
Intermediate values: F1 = 2.4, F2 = 1.3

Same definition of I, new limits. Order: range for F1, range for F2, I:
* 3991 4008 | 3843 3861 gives -77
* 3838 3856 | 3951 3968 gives -128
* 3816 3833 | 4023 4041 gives -217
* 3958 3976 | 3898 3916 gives -397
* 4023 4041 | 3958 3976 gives -212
